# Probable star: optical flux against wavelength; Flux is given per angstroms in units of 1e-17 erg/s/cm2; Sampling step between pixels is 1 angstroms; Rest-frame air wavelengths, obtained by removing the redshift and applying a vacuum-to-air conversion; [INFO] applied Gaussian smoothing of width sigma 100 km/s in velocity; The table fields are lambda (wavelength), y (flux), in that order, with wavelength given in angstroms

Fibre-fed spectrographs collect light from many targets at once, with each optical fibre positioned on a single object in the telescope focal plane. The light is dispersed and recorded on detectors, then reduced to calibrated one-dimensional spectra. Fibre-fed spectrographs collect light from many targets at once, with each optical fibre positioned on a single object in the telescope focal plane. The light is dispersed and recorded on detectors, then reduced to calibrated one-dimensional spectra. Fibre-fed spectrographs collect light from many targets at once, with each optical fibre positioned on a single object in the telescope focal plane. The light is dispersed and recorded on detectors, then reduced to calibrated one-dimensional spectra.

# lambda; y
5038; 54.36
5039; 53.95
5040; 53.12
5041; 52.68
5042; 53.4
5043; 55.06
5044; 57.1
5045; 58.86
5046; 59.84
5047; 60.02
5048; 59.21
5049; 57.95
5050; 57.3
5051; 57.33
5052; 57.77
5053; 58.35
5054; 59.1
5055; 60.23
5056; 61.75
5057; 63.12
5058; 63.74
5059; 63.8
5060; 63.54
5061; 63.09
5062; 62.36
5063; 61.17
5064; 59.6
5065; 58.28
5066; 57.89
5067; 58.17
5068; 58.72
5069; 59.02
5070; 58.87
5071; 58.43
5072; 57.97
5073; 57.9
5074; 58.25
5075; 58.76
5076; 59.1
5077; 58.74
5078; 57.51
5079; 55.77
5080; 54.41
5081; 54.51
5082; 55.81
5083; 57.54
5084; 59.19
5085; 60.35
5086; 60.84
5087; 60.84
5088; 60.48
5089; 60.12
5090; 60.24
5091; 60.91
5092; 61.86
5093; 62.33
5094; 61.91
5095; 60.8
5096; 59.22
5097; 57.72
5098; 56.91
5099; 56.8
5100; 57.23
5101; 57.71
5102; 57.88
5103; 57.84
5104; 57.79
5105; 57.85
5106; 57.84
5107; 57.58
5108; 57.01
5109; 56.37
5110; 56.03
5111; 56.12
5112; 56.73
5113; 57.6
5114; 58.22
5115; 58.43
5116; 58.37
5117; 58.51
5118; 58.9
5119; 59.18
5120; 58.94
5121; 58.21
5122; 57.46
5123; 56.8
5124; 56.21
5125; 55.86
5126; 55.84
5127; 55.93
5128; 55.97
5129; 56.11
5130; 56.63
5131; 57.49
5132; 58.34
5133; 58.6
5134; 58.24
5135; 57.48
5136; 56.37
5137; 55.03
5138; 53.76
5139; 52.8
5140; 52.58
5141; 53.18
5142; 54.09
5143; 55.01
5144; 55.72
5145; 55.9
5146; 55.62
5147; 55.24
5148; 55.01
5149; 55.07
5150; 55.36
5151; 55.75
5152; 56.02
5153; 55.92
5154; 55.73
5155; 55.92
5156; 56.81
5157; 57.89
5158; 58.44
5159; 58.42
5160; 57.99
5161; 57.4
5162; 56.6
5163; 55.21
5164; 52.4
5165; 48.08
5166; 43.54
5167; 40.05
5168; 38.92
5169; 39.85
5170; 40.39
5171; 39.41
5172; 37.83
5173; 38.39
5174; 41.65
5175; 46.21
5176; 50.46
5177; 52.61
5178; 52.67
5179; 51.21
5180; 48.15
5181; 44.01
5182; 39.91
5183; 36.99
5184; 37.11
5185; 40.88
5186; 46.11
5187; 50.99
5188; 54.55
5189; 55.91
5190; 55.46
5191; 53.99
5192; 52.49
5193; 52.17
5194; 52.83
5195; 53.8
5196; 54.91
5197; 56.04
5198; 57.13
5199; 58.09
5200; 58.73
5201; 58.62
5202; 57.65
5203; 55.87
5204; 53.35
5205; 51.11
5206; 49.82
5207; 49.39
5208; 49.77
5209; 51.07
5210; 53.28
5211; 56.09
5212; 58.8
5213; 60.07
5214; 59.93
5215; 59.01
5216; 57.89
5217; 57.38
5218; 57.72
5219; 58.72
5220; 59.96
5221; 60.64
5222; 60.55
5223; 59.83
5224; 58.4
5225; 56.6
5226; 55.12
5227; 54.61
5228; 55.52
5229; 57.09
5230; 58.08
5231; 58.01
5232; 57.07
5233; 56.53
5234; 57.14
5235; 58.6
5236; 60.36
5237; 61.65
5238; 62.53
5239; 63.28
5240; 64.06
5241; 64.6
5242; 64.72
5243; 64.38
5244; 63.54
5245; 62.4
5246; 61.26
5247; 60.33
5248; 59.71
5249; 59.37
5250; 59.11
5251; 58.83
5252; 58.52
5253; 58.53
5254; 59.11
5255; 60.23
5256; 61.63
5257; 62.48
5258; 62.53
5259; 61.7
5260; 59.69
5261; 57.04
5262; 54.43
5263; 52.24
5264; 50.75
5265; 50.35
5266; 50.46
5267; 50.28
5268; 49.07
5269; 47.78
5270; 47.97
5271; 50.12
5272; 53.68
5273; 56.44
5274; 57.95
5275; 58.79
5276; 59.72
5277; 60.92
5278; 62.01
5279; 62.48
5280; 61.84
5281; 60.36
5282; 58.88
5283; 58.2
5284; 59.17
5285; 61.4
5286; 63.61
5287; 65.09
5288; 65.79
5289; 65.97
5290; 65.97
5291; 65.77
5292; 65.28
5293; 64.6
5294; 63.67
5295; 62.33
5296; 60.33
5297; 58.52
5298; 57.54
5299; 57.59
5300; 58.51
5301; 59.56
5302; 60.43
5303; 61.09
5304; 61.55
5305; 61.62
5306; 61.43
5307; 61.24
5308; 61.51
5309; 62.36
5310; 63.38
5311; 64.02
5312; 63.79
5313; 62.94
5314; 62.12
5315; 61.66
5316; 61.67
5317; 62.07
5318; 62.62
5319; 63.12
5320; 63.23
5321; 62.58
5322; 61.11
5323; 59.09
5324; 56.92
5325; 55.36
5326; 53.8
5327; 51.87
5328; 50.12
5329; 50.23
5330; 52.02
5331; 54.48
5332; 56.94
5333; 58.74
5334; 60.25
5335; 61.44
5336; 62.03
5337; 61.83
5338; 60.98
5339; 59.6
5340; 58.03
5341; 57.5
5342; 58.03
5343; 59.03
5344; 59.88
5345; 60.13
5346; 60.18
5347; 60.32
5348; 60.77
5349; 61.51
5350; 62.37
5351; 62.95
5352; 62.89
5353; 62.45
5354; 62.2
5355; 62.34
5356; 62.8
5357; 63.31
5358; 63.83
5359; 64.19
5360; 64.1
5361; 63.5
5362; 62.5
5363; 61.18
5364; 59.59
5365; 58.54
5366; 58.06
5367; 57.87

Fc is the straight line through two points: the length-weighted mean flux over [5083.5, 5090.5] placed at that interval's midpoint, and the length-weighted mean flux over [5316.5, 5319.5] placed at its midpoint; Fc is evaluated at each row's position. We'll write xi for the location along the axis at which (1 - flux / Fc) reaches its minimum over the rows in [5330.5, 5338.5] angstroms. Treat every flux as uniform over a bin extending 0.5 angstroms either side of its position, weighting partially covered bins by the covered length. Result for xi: 5336 angstroms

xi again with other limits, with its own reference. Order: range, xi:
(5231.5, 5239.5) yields 5239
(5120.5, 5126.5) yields 5121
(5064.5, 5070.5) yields 5069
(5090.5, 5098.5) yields 5093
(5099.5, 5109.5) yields 5102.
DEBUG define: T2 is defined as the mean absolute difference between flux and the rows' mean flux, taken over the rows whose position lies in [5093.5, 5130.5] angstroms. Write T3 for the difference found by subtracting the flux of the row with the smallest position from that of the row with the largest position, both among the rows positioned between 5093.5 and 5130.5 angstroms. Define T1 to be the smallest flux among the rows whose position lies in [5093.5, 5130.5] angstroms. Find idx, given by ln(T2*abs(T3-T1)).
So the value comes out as 4.1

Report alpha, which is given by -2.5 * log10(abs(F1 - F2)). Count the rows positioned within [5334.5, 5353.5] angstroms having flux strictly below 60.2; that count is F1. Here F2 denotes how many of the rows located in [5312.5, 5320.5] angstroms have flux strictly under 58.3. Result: -2.26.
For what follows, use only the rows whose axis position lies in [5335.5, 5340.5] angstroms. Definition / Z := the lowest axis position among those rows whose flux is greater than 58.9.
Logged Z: 5336 angstroms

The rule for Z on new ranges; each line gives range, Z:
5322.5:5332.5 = 5323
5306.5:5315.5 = 5307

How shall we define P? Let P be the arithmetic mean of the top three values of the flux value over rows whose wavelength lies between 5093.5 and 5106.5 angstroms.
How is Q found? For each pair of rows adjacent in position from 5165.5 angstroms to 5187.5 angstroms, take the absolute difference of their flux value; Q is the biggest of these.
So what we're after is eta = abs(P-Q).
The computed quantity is 55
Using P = 60.6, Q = 5.2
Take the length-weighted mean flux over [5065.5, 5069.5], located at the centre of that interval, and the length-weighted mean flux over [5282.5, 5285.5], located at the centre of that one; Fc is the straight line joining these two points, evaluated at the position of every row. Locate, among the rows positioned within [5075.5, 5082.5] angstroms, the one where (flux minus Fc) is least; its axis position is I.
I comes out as 5080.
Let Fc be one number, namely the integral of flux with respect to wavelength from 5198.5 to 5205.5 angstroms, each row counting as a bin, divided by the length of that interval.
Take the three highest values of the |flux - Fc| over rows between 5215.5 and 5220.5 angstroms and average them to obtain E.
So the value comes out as 2.7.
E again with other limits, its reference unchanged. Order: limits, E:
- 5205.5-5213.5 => 6.5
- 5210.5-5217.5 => 3.5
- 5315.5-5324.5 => 6.8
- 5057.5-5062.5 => 7.5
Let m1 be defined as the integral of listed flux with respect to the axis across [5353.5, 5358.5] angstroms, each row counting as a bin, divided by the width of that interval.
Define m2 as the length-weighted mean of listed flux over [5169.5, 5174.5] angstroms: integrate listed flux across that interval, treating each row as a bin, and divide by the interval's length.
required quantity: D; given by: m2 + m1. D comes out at 102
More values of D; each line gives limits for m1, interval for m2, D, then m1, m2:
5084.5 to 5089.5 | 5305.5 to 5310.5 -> 123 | 61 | 62.0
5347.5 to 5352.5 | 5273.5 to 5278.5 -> 122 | 62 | 59.9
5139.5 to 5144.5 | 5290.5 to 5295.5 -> 118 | 54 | 64.3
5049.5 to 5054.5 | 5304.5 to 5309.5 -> 120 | 58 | 61.6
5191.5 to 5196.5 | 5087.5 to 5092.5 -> 114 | 53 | 60.7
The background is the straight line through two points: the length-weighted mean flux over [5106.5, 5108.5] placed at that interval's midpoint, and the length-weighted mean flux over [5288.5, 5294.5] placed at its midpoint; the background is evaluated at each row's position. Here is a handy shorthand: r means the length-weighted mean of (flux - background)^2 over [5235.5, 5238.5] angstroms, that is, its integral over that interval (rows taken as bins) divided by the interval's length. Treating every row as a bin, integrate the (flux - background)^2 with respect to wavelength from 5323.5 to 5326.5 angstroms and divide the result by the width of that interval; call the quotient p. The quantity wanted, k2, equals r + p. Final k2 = 132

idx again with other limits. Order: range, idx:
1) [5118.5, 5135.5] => 4.1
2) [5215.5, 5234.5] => 4.3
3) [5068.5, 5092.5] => 4.4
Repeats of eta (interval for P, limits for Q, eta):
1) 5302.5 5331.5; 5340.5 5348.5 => 63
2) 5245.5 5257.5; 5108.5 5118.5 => 61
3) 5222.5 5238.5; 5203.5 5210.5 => 59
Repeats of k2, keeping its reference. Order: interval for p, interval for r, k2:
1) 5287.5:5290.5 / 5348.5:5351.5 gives 31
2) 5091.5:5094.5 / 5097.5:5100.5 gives 29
